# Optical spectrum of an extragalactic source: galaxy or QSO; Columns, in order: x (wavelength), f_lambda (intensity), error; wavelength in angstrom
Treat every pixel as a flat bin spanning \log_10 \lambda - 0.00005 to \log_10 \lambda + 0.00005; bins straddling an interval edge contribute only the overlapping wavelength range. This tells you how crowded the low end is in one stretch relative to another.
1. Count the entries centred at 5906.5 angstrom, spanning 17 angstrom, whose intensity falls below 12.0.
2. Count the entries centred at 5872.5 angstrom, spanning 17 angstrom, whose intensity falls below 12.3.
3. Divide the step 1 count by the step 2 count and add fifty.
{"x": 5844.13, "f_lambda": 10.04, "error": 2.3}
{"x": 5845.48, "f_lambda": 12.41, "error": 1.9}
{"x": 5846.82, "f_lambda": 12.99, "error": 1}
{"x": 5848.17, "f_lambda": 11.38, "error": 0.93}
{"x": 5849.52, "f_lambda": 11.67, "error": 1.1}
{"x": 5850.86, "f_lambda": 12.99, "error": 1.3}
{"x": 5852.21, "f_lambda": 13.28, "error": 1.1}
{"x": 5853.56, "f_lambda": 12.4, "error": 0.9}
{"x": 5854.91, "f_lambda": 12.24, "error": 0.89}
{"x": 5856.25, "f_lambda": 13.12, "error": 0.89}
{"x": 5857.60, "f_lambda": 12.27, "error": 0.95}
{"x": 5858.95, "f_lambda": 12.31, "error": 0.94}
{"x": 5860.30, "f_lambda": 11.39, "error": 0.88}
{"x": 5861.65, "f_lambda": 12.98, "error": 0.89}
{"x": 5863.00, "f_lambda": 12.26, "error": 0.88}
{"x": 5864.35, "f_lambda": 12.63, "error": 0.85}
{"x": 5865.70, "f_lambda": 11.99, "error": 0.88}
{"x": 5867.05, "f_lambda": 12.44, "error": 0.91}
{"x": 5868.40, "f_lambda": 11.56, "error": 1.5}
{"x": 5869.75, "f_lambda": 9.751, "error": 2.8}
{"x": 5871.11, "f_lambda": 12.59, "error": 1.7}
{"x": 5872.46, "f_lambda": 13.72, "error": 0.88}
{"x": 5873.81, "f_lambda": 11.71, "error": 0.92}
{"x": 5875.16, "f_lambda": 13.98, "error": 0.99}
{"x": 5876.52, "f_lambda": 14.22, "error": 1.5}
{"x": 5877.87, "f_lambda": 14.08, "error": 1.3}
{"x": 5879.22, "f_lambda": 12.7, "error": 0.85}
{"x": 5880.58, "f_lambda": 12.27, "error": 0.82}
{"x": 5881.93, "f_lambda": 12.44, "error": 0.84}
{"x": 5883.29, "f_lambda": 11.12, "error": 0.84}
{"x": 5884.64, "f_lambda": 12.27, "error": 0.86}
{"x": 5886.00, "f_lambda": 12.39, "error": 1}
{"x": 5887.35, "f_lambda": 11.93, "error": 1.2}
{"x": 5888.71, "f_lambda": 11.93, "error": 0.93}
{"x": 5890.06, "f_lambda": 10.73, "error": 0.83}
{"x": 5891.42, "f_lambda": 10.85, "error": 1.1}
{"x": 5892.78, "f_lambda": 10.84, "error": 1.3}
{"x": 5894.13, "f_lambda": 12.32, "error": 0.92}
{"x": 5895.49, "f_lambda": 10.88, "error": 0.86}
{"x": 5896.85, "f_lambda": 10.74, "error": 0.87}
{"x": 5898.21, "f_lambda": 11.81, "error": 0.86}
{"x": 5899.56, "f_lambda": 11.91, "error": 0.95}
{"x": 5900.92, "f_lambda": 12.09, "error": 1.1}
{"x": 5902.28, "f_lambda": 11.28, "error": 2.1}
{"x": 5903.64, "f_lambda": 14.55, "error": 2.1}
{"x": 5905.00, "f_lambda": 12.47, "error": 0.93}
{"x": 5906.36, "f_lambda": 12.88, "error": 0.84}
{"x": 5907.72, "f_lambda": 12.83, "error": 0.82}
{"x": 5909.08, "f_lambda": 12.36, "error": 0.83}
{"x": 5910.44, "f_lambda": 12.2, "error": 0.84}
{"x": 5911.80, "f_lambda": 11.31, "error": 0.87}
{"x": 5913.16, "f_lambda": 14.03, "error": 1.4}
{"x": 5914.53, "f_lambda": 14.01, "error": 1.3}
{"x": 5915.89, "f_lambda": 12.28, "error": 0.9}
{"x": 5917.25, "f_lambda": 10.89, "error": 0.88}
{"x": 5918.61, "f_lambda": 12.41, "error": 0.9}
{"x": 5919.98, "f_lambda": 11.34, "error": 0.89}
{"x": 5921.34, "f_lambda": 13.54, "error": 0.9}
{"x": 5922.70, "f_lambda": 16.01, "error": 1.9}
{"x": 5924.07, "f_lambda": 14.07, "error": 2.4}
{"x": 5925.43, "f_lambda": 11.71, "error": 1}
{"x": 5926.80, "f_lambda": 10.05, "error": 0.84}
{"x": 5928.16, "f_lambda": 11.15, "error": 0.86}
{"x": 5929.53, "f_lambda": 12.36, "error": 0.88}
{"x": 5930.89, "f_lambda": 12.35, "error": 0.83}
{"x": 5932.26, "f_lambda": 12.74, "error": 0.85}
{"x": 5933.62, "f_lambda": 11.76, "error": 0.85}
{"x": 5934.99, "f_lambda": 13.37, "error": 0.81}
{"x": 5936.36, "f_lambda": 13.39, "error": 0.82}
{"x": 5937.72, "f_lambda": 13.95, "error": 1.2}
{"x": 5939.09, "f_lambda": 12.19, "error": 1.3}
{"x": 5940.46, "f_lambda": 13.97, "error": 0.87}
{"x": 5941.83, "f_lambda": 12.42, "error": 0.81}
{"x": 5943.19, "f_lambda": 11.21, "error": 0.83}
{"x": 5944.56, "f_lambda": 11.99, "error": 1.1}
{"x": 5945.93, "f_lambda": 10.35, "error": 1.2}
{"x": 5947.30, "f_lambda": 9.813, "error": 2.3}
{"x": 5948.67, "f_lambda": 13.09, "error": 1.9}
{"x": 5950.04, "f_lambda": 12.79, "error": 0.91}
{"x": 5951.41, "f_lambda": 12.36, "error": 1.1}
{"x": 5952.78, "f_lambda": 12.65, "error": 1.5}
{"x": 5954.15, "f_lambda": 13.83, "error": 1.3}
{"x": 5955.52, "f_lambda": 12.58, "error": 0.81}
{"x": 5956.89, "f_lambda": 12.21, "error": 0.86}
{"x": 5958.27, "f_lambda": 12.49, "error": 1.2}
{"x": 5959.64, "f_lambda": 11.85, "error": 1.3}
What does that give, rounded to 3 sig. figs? 50.8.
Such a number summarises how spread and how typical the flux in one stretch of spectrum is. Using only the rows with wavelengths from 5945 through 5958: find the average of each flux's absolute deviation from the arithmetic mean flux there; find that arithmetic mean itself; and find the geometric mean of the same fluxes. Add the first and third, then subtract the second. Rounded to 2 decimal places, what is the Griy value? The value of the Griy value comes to 0.87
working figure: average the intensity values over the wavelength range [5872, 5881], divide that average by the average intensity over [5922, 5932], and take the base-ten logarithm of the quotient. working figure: 0.024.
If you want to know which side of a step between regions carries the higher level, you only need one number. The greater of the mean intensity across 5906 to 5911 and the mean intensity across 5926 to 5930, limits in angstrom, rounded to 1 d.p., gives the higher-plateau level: 12.6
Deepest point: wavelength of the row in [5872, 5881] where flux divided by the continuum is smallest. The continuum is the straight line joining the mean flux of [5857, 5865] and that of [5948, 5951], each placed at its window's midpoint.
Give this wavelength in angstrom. 5873.81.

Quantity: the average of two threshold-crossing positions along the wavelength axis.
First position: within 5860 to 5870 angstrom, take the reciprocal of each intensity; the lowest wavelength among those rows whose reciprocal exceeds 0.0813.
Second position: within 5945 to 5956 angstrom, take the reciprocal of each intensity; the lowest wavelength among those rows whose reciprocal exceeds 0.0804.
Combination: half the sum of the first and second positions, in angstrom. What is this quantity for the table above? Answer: 5903.1 angstrom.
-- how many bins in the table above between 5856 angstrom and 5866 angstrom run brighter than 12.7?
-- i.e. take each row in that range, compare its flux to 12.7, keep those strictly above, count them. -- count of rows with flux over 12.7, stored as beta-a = 2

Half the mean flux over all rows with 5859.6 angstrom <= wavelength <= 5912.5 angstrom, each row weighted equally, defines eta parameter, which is 6.08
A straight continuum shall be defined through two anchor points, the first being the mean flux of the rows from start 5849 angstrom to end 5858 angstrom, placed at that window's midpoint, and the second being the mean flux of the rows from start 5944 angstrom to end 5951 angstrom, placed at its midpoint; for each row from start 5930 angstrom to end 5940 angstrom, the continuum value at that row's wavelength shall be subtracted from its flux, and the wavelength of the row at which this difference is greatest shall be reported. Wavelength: 5937.72 angstrom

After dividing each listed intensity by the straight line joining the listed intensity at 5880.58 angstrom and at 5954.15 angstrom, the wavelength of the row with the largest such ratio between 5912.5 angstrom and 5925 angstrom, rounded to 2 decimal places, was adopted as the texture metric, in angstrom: 5922.70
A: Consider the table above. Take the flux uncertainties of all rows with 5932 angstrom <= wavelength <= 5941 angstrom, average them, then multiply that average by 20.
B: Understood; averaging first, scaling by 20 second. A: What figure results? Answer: 19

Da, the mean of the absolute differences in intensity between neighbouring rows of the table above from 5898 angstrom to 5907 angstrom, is 1.1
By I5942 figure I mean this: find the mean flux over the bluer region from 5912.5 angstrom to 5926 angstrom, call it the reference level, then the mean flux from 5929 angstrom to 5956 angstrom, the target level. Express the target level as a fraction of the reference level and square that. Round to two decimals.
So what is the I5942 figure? 0.91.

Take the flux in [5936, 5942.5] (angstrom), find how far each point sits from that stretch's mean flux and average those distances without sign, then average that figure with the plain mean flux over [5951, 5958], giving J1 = 6.7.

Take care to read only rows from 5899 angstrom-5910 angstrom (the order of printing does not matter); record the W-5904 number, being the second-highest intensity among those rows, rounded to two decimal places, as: 12.88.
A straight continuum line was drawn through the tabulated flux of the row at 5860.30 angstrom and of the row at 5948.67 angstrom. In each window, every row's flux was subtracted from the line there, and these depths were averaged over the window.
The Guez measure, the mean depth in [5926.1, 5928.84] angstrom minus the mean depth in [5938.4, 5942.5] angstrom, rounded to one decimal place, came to 2.0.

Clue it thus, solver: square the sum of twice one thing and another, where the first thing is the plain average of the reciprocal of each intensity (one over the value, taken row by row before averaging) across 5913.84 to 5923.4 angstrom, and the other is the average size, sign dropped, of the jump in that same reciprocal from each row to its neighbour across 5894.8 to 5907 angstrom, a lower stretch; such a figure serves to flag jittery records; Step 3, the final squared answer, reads 0.0267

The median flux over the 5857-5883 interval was 12.4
